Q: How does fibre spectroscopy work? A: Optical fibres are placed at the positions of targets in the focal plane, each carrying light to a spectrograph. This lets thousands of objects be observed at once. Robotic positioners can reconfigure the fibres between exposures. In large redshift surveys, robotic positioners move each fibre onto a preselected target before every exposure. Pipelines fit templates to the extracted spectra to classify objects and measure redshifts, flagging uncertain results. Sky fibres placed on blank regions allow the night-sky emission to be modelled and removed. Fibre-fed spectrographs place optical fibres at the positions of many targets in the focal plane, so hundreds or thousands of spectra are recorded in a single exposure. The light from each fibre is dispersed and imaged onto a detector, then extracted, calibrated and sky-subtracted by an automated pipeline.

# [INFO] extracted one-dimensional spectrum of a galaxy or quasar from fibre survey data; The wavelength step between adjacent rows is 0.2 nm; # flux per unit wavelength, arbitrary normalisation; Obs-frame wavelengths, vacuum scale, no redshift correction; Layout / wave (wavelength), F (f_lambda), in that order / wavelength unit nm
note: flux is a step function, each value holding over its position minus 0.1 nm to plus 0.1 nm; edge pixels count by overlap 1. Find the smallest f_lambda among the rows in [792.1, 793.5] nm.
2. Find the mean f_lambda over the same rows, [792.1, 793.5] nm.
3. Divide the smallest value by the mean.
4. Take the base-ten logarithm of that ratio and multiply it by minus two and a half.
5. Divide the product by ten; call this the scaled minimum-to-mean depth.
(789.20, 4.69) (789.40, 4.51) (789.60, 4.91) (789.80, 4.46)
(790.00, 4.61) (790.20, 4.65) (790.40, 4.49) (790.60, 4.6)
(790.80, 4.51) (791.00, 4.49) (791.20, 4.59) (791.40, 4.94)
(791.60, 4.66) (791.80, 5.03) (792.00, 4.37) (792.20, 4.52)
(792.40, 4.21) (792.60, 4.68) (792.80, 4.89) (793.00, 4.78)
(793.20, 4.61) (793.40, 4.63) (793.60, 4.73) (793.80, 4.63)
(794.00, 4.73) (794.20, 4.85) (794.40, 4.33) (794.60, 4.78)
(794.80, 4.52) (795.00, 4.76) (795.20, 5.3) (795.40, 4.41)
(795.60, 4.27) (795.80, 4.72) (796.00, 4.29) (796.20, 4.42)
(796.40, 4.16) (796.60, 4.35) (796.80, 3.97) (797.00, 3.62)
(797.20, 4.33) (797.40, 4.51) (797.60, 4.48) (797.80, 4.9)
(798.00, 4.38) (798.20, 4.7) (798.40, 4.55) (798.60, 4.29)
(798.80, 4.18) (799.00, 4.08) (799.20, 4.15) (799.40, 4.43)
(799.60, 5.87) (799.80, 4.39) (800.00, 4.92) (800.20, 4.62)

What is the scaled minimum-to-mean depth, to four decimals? 0.0100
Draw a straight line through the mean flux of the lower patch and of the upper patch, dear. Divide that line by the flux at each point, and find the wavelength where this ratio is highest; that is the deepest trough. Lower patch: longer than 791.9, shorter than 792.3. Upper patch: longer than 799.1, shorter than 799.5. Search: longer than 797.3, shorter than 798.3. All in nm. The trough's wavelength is 798.00 nm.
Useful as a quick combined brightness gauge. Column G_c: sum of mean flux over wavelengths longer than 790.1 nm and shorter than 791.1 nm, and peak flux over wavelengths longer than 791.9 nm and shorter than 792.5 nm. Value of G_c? 9.1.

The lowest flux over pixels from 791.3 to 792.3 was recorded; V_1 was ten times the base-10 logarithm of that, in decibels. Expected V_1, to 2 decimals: 6.40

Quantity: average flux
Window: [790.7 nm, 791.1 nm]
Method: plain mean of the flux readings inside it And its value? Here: 4.50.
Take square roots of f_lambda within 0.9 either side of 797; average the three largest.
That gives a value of 2.15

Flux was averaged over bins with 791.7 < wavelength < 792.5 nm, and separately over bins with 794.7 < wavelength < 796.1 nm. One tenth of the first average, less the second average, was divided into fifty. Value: -12.0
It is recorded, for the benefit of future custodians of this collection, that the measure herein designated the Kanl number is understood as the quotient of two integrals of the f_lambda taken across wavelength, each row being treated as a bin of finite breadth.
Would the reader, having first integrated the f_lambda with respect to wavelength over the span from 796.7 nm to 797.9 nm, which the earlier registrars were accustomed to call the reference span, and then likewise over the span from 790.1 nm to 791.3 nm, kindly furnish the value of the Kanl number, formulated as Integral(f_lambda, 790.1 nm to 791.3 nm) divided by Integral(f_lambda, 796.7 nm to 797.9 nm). 1.06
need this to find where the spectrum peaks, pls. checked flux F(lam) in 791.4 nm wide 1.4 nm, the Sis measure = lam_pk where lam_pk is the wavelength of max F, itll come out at 791.80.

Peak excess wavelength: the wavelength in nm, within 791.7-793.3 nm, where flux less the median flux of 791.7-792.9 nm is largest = 791.80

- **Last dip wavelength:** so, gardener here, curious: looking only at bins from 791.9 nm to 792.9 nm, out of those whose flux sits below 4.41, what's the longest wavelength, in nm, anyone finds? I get 792.40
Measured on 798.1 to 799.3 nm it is 799.20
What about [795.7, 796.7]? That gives 796.60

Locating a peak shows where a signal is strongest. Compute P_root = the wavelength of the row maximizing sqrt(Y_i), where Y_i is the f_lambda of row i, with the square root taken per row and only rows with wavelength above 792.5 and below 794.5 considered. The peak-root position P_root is 792.80 nm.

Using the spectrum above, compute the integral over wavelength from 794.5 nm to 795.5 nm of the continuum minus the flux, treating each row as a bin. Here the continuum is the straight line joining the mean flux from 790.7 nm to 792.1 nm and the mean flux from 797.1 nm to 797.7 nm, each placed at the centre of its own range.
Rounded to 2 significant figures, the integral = -0.23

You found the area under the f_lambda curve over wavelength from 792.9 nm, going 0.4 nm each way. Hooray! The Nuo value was 3.79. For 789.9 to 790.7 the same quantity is 3.67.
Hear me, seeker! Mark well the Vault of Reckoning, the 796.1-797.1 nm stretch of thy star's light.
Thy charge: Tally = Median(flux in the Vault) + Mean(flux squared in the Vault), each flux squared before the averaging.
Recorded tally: 21.1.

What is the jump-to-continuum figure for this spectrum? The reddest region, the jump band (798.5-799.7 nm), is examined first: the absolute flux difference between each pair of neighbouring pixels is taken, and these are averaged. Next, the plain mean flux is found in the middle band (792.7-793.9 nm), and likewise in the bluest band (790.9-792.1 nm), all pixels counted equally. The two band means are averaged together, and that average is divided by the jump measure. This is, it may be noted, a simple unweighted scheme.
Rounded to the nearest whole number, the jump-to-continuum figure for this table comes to 12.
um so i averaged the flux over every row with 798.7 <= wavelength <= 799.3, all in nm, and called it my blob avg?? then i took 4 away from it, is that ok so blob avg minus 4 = 0.1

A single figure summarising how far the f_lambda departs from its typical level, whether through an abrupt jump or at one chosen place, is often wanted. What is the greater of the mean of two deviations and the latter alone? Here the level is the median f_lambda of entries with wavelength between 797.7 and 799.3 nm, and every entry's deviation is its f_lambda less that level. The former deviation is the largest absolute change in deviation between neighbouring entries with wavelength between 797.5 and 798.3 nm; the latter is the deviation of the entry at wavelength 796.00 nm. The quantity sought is 0.24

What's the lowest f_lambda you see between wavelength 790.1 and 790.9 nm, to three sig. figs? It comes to 4.49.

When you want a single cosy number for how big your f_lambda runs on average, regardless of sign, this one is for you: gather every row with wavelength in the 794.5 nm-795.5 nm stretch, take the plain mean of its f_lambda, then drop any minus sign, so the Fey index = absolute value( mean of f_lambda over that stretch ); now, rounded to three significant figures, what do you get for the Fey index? 4.75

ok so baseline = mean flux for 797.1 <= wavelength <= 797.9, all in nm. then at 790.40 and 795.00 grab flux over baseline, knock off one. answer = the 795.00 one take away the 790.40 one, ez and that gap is 0.059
